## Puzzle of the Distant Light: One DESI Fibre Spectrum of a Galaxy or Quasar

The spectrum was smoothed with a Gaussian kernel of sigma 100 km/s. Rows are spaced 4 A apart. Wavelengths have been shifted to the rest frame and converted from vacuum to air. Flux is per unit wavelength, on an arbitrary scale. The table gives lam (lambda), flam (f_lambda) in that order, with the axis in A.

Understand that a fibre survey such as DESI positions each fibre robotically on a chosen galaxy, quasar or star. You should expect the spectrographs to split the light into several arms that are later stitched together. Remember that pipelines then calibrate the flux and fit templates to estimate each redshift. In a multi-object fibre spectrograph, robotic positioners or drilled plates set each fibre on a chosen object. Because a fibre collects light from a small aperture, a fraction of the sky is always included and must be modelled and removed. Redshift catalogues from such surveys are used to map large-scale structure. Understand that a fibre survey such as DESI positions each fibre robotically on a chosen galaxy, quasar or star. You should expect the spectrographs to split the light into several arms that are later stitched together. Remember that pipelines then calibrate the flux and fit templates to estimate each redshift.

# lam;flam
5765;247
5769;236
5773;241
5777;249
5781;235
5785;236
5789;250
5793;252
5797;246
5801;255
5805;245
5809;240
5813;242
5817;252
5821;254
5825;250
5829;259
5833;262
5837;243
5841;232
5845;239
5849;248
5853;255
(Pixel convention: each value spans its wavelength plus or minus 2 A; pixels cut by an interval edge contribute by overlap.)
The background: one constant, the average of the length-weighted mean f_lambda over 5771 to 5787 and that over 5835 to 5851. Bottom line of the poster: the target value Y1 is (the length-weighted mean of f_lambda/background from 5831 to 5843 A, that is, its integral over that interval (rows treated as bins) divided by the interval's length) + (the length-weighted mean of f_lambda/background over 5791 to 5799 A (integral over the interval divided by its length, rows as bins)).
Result 2.06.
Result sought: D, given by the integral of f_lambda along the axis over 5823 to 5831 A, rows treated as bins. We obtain 2036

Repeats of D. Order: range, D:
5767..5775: 1908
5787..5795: 2008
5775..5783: 1936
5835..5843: 1900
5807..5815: 1928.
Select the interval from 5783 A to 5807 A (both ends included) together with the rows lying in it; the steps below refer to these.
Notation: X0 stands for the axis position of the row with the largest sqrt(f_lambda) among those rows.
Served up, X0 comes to 5801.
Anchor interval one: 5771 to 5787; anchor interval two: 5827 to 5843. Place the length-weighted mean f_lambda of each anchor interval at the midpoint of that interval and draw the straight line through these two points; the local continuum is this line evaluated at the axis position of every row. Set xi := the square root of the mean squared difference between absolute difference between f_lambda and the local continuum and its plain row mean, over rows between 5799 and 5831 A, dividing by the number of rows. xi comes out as 3.6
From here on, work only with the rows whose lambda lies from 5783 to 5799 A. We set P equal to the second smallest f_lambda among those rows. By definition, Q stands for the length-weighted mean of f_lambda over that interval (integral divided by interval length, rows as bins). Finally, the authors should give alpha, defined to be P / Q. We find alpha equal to 1.00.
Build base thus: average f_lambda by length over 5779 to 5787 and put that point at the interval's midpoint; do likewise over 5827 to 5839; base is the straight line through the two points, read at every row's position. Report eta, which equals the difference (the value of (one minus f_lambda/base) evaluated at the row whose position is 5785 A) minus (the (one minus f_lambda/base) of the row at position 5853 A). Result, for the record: -0.03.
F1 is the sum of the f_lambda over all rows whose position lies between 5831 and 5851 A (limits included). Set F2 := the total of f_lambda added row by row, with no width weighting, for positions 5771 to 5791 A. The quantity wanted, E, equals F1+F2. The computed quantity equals 2435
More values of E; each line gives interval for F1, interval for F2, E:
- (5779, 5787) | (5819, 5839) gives 1739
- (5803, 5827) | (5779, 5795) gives 2456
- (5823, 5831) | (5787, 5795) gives 1011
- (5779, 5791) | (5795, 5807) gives 1467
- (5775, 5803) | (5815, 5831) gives 2738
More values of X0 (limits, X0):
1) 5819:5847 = 5833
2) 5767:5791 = 5789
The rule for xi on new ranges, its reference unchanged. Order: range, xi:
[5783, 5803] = 3.0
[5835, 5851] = 5.6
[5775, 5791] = 1.7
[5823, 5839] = 4.2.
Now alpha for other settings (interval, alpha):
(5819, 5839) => 0.99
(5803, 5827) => 0.98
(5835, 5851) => 0.99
